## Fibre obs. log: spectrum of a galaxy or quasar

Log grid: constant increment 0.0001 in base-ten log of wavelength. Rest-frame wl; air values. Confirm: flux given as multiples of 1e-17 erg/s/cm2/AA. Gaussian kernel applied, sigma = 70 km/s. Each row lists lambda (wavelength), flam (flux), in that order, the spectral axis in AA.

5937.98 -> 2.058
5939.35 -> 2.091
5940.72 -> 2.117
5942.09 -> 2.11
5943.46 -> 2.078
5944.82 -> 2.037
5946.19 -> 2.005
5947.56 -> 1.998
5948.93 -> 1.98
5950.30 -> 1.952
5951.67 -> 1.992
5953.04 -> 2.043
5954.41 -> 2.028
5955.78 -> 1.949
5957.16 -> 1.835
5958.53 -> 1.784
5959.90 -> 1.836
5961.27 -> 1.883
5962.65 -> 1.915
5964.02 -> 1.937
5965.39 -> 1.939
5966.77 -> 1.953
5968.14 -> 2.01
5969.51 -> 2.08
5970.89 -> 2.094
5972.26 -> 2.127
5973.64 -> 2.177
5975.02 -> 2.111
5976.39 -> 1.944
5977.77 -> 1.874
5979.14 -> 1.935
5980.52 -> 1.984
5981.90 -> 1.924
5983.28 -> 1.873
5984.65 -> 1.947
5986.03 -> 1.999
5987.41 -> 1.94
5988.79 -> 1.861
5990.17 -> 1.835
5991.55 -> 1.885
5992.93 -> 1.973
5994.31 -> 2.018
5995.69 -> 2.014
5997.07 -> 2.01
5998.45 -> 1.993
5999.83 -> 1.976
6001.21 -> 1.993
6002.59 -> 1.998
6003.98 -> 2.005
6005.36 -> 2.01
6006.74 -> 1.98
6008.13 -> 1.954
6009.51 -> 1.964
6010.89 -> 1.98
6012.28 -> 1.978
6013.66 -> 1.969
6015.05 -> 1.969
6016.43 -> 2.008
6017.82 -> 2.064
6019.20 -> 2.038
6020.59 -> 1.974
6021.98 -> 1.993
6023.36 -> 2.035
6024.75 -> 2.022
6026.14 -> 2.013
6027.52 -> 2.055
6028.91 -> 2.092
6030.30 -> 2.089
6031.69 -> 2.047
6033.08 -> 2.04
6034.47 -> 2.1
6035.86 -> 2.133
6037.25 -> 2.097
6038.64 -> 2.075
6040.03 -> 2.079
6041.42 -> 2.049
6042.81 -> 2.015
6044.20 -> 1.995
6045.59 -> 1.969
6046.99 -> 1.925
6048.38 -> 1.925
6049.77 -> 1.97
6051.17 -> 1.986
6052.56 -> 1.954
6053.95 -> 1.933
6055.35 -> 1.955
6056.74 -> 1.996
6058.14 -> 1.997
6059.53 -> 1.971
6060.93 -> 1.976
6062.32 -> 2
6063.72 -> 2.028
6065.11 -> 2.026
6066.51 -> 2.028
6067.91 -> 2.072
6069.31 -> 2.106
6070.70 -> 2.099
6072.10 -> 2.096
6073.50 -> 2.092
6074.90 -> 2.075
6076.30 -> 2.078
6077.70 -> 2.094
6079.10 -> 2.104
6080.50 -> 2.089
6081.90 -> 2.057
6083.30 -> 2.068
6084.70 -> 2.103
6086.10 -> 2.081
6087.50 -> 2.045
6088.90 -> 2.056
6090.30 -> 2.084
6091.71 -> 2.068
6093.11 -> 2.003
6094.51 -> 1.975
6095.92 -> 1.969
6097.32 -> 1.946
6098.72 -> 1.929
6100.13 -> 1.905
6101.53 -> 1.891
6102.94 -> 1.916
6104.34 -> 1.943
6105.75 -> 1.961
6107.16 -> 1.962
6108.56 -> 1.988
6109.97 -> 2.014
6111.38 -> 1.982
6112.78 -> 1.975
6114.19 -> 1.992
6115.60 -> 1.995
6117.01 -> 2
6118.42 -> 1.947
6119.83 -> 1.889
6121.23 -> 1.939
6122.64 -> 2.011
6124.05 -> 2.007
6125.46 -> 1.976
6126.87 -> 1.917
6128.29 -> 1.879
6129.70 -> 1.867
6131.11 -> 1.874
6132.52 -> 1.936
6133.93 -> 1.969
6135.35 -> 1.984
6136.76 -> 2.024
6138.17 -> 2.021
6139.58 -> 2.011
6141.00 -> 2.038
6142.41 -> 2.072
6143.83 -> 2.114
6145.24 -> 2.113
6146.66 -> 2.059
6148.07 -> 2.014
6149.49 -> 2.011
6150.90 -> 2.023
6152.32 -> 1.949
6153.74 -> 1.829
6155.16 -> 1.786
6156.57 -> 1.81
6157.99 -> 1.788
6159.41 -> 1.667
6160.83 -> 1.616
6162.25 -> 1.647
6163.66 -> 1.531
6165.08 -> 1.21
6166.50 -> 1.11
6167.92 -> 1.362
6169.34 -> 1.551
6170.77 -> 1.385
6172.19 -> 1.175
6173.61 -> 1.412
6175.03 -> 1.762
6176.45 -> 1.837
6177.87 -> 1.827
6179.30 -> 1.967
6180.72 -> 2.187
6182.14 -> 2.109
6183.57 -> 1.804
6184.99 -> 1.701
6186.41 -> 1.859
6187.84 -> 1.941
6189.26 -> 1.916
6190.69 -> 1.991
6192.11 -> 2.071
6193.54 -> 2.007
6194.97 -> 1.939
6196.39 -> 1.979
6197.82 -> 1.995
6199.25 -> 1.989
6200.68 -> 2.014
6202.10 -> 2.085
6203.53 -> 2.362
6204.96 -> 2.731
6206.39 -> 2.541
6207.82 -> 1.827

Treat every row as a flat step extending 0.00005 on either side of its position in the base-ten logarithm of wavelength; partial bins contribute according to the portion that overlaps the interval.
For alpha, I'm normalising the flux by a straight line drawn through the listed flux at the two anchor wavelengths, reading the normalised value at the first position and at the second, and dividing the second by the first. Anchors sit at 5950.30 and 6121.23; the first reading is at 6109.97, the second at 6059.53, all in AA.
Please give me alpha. 0.98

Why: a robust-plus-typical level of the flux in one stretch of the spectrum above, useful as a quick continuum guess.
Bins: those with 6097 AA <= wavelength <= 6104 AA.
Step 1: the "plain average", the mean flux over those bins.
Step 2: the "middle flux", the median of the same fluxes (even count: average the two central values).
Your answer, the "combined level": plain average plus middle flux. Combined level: 3.83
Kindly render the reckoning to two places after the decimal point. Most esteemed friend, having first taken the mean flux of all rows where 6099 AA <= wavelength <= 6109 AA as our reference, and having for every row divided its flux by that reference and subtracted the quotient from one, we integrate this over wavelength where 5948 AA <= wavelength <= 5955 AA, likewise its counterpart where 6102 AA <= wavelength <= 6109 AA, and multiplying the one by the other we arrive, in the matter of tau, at 0.01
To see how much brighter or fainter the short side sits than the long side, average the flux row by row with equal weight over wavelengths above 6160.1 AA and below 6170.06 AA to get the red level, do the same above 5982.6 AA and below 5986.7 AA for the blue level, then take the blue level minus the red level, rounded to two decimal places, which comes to 0.51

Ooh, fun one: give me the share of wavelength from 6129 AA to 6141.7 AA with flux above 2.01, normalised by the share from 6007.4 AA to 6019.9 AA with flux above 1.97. 0.8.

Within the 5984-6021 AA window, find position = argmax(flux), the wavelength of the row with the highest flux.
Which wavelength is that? 6017.82 AA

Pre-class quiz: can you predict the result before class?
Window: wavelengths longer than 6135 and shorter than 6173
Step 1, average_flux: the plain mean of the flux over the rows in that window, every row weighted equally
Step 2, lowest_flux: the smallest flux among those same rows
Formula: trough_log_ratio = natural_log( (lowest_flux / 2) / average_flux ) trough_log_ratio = -1.16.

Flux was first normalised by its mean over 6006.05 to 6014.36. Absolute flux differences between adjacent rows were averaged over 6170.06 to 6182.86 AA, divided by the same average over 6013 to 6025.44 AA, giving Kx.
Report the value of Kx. 5.1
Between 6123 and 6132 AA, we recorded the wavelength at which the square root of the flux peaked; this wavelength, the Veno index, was 6124.05 AA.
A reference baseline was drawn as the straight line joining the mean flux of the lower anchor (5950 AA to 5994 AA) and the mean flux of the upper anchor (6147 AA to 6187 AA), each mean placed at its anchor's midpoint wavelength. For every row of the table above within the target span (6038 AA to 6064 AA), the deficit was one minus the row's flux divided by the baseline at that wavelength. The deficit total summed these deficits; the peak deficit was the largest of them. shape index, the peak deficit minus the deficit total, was 1.3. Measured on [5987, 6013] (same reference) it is 0.5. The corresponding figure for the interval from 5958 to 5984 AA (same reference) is 0.2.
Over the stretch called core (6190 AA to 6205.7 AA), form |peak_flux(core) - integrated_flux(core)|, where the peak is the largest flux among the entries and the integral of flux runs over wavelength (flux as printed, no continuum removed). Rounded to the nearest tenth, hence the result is 30.3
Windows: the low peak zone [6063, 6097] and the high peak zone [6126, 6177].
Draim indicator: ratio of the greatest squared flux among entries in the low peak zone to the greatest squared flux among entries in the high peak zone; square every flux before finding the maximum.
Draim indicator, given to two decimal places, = 0.99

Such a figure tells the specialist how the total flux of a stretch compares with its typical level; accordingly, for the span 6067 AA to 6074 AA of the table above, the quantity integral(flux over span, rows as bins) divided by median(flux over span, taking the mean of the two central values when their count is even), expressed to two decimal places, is 6.98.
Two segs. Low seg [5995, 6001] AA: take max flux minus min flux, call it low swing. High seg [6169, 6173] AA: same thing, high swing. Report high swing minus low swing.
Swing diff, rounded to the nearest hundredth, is 0.34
